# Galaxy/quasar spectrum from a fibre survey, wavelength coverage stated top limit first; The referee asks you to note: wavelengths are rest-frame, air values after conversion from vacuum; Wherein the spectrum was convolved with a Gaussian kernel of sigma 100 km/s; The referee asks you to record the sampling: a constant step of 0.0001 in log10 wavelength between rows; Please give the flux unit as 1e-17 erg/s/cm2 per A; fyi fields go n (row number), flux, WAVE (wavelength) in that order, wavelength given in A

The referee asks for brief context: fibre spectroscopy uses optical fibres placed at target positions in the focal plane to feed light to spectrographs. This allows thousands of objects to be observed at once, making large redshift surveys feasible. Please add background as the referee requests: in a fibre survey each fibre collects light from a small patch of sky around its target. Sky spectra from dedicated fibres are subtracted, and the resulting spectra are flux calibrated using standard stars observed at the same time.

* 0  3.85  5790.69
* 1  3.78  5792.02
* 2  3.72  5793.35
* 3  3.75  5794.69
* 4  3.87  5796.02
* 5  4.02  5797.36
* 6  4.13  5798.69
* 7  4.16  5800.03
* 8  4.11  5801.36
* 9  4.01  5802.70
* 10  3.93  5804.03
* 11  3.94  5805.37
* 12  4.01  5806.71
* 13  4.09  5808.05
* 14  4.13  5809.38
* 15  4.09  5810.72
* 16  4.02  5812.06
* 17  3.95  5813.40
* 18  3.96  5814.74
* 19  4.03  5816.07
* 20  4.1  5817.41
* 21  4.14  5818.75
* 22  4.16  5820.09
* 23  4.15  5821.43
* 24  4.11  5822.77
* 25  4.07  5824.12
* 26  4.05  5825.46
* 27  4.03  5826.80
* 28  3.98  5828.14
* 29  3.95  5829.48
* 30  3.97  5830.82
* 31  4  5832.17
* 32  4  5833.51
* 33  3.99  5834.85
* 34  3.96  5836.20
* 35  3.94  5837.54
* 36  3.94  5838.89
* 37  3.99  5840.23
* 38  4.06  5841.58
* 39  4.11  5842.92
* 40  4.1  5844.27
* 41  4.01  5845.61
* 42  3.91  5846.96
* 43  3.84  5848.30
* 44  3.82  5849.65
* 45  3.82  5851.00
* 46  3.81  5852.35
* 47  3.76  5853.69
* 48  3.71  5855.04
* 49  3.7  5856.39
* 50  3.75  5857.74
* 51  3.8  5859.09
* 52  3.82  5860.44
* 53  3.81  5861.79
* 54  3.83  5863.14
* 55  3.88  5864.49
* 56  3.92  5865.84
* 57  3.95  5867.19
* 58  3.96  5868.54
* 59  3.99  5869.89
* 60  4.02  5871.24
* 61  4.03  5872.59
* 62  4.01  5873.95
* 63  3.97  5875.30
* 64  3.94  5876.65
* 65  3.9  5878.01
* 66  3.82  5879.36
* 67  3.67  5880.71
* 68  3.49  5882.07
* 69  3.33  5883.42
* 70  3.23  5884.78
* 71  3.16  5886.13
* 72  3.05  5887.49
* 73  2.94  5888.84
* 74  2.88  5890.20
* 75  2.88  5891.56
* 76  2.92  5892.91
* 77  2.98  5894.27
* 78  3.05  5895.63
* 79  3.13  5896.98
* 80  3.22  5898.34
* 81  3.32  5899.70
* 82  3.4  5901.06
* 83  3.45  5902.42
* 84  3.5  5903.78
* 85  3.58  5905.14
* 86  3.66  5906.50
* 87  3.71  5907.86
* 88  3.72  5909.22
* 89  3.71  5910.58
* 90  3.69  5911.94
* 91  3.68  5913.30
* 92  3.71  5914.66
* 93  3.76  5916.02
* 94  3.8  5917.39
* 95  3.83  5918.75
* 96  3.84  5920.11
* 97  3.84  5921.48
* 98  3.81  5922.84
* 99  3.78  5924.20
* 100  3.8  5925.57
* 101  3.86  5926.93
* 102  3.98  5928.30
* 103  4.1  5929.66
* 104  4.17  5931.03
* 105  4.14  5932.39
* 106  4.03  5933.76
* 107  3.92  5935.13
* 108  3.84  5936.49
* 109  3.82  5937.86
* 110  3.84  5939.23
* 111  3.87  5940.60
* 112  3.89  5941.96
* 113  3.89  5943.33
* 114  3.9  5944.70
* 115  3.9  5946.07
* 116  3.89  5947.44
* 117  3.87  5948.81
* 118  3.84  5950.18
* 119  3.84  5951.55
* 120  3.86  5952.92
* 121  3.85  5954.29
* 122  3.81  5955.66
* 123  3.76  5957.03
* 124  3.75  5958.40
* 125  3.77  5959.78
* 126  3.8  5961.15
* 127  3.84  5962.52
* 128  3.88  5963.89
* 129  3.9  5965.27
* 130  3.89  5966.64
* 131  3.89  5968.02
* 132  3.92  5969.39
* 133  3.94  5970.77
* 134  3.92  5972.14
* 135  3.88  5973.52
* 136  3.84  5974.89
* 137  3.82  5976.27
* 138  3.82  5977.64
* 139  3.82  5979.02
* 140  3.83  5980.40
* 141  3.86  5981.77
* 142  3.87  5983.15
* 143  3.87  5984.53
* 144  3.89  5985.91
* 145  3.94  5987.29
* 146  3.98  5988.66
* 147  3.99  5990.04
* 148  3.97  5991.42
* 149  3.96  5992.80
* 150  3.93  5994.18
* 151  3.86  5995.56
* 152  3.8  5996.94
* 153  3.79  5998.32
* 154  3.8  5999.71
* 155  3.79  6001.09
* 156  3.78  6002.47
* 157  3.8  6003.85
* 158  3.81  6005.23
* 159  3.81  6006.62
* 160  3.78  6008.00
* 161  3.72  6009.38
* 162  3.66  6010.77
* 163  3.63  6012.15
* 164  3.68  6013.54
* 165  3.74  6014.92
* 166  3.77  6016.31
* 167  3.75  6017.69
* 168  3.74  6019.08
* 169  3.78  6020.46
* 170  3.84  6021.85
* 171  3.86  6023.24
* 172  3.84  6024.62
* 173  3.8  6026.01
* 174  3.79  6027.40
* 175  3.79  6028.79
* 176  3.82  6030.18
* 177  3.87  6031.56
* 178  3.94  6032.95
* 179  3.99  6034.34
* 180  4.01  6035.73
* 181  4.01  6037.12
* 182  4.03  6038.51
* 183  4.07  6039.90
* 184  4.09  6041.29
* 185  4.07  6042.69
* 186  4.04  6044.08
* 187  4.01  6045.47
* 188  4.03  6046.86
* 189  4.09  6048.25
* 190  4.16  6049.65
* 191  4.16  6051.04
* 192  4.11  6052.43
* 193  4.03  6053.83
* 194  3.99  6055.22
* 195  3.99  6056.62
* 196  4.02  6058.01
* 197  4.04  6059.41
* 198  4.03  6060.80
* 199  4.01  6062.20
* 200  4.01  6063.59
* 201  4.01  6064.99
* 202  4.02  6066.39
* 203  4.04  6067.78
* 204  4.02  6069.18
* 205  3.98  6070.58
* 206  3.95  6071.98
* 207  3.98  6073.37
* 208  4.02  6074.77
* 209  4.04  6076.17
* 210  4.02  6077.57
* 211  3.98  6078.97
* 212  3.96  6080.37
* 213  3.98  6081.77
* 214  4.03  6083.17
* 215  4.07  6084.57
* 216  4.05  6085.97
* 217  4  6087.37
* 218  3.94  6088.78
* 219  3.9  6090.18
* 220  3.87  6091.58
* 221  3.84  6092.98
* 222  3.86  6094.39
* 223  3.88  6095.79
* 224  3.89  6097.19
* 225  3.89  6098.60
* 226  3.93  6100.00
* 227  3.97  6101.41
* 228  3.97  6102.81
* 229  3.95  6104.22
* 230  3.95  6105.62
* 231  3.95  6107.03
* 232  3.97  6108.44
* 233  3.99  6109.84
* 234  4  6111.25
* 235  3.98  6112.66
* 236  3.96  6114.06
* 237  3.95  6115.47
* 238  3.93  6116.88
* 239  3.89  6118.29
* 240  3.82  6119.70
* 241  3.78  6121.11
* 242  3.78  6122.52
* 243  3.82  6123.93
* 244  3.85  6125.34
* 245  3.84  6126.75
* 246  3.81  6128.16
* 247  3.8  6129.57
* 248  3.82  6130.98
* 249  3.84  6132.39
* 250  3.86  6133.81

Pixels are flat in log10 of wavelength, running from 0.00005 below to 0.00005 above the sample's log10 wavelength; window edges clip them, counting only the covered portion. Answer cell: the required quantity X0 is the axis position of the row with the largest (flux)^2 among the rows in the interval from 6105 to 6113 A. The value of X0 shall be 6111.25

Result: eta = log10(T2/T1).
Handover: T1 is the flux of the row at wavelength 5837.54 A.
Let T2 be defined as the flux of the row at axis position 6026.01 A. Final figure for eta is -0.016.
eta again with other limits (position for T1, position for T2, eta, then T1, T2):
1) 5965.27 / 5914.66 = -0.022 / 3.9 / 3.71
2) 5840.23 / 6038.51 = 0.004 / 3.99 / 4.03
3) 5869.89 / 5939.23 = -0.017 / 3.99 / 3.84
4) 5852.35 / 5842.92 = 0.033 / 3.81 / 4.11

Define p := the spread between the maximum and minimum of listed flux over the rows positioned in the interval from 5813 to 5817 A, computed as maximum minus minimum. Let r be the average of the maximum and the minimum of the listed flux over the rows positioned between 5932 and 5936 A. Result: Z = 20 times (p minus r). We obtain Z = -79.0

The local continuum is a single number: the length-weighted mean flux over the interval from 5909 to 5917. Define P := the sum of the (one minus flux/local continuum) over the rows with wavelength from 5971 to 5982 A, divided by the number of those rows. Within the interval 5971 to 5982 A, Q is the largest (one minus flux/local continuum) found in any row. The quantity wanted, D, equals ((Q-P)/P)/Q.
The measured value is 7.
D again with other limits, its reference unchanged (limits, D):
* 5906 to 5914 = 125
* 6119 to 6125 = 13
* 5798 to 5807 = 6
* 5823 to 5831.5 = 3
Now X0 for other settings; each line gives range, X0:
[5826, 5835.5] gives 5826.80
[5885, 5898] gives 5886.13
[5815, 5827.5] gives 5820.09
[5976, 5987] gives 5985.91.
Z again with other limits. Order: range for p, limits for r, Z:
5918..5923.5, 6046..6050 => -81.3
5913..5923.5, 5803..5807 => -76.2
